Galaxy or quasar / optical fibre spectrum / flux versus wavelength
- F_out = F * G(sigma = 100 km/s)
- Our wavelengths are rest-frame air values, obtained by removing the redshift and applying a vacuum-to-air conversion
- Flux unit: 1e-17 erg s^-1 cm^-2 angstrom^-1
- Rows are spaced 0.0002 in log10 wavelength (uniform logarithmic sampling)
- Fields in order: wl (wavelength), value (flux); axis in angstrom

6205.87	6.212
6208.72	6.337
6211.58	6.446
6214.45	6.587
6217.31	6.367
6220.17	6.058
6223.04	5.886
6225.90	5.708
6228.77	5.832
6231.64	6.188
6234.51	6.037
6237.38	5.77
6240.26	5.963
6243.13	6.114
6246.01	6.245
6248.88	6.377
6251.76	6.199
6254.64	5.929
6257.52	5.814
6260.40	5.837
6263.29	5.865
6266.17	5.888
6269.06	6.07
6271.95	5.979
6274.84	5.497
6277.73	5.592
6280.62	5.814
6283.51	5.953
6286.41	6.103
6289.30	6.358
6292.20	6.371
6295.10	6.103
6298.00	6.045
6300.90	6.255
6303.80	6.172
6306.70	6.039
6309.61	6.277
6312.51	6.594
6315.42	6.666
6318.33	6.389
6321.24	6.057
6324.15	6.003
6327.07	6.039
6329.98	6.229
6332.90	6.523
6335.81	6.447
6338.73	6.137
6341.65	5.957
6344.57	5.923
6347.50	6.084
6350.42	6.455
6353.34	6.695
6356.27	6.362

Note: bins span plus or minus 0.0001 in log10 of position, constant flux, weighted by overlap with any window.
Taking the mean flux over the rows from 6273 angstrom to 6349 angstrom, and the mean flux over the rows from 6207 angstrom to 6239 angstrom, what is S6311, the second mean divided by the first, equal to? 1.00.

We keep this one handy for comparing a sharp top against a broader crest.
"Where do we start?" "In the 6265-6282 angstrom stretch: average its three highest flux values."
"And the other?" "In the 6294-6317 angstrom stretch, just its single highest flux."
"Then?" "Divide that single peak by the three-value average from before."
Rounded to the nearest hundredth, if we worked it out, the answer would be 1.11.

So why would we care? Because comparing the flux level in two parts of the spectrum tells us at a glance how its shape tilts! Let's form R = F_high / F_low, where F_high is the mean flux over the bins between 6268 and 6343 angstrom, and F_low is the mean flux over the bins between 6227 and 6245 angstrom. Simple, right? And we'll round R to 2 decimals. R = 1.03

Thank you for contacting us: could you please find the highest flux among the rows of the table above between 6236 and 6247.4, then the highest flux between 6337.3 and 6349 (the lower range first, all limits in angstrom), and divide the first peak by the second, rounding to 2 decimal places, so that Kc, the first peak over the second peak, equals 1.02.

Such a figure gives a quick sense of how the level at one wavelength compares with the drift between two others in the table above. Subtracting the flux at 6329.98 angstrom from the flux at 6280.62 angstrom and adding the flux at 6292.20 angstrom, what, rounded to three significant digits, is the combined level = 5.96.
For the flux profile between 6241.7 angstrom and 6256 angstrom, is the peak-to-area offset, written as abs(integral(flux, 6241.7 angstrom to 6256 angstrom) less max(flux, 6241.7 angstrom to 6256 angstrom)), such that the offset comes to 82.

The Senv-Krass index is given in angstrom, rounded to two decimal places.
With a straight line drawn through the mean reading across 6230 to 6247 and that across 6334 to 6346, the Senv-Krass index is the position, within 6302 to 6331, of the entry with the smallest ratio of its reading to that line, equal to 6324.15 angstrom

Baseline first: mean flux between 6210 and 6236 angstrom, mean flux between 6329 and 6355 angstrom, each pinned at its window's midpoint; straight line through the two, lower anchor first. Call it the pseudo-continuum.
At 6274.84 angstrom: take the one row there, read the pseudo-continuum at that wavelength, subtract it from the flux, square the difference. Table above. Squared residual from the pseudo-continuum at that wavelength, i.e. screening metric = 0.48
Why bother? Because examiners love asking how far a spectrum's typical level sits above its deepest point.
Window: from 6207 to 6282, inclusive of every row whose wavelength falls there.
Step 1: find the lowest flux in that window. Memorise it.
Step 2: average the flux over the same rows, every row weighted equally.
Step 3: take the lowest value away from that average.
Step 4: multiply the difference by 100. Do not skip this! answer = 52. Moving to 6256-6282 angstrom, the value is 32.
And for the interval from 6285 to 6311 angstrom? 15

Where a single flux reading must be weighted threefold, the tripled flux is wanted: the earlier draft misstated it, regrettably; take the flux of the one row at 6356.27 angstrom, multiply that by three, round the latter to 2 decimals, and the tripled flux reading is 19.09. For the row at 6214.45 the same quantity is 19.76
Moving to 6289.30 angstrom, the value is 19.07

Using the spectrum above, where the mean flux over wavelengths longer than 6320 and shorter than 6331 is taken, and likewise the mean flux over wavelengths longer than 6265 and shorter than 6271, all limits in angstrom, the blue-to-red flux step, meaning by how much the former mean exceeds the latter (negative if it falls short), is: 0.10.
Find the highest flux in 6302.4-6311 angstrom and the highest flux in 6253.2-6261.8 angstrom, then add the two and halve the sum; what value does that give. 6.10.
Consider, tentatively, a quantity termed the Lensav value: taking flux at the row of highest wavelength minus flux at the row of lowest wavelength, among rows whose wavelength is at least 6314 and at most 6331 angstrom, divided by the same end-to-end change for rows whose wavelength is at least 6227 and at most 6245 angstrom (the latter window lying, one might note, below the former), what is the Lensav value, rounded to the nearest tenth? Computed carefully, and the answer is -1.5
